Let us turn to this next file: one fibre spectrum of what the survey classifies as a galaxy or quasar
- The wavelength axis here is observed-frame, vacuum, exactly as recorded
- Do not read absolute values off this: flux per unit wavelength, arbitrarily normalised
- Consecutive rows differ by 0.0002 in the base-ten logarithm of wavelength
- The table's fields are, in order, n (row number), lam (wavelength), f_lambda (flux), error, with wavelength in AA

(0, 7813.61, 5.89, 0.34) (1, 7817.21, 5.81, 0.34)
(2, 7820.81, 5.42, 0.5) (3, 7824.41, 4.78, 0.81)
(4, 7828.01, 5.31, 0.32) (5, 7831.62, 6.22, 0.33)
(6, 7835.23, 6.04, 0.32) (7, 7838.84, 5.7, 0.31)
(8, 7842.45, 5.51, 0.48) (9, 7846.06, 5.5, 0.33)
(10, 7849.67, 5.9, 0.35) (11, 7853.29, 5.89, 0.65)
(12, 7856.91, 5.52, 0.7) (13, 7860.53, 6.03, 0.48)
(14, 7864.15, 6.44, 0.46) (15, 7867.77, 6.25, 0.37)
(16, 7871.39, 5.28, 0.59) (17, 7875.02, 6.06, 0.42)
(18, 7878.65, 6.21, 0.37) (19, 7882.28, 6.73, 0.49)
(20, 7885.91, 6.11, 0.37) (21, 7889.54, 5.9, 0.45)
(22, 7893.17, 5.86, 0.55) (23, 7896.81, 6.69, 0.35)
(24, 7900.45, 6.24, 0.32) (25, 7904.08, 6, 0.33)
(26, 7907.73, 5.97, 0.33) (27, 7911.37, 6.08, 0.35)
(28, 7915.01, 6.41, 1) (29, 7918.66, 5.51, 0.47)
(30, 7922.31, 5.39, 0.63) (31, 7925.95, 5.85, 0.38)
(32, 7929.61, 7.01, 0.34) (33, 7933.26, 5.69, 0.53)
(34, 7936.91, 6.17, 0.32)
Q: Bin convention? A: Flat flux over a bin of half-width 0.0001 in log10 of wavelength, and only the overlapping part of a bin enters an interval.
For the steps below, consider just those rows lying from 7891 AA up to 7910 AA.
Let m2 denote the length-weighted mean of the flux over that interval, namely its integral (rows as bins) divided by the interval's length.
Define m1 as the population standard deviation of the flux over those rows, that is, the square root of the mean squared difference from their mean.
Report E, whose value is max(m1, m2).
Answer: 6.15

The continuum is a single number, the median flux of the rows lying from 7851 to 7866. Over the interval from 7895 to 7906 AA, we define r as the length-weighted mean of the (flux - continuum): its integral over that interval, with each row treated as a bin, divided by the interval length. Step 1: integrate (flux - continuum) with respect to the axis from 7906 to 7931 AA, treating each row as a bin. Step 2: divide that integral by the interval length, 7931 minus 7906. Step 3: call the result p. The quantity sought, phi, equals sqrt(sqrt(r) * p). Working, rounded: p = 0.05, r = 0.35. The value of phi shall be 0.18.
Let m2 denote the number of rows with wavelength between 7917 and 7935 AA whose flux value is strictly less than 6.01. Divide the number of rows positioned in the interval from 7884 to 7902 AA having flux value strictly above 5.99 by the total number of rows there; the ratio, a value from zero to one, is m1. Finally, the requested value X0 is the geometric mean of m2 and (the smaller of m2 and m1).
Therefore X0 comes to 1.55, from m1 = 0.60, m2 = 4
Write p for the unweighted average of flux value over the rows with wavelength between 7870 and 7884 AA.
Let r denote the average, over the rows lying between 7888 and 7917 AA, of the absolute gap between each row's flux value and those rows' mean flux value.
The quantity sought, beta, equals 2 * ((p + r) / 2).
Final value 6.30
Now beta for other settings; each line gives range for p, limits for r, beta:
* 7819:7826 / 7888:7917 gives 5.33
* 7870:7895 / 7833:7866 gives 6.27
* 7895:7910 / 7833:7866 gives 6.47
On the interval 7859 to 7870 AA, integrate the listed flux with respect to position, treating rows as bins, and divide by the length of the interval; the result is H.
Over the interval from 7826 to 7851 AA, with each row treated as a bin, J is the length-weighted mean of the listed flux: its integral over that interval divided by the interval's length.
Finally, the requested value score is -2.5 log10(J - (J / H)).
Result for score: -1.70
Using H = 6.2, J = 5.7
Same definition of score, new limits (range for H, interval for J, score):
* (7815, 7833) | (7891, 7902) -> -1.77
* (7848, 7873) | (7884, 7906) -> -1.77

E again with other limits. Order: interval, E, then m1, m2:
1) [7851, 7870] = 6.01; 0.31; 6.01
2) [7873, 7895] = 6.14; 0.29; 6.14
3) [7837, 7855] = 5.70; 0.17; 5.70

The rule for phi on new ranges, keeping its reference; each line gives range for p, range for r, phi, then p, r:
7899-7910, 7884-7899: 0.21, 0.10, 0.19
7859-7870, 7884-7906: 0.32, 0.25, 0.18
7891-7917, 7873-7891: 0.32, 0.21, 0.24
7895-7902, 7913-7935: 0.27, 0.51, 0.02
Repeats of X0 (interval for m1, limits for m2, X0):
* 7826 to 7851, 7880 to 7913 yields 1.07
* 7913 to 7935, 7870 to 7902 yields 1.00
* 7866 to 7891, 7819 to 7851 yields 2.24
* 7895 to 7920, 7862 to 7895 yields 1.46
